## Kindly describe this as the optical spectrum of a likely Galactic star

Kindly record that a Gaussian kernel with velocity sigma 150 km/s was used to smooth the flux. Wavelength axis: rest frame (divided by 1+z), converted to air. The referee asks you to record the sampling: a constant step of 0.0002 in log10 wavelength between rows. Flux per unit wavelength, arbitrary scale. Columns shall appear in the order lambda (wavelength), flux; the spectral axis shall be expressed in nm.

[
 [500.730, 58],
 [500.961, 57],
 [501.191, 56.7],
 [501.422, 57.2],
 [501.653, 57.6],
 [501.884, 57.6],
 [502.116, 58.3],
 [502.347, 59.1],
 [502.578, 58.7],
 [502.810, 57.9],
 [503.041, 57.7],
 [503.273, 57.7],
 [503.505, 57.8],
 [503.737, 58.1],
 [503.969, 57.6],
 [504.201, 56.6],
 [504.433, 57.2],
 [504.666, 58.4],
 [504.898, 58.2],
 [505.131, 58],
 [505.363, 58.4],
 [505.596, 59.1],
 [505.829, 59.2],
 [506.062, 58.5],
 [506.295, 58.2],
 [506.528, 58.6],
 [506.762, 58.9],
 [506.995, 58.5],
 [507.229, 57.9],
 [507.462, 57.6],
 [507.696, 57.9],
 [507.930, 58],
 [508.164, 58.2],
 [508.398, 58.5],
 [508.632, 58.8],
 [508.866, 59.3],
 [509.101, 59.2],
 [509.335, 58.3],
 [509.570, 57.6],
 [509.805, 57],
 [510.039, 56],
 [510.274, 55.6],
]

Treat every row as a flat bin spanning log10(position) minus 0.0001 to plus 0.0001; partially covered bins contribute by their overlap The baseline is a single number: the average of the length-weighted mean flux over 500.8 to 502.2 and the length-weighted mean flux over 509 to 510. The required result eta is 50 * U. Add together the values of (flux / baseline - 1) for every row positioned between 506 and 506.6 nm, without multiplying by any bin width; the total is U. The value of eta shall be 2.1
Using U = 0.042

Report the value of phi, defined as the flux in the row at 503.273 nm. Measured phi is 57.7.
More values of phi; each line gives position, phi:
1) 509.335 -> 58.3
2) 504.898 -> 58.2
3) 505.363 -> 58.4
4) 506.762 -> 58.9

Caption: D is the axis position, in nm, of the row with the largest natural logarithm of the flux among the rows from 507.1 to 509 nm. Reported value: 508.866 nm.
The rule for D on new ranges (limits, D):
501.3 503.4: 502.347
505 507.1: 505.829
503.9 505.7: 505.596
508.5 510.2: 508.866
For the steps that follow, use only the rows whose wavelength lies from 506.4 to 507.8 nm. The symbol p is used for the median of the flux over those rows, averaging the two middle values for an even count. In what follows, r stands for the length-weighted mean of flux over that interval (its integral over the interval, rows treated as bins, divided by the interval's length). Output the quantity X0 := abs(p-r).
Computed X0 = 0.03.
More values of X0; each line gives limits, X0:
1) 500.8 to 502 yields 0.04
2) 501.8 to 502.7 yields 0.09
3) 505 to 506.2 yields 0.13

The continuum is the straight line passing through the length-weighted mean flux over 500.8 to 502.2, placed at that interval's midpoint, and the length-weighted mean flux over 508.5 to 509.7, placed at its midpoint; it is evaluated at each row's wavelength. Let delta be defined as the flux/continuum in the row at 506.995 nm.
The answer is 1.004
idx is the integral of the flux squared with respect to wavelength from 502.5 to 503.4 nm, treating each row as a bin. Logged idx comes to 3023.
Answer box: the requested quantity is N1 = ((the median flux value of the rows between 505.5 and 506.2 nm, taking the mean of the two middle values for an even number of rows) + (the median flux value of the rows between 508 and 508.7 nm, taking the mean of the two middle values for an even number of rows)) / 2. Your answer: 58.8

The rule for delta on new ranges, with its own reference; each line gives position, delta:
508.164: 0.996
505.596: 1.018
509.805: 0.971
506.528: 1.007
